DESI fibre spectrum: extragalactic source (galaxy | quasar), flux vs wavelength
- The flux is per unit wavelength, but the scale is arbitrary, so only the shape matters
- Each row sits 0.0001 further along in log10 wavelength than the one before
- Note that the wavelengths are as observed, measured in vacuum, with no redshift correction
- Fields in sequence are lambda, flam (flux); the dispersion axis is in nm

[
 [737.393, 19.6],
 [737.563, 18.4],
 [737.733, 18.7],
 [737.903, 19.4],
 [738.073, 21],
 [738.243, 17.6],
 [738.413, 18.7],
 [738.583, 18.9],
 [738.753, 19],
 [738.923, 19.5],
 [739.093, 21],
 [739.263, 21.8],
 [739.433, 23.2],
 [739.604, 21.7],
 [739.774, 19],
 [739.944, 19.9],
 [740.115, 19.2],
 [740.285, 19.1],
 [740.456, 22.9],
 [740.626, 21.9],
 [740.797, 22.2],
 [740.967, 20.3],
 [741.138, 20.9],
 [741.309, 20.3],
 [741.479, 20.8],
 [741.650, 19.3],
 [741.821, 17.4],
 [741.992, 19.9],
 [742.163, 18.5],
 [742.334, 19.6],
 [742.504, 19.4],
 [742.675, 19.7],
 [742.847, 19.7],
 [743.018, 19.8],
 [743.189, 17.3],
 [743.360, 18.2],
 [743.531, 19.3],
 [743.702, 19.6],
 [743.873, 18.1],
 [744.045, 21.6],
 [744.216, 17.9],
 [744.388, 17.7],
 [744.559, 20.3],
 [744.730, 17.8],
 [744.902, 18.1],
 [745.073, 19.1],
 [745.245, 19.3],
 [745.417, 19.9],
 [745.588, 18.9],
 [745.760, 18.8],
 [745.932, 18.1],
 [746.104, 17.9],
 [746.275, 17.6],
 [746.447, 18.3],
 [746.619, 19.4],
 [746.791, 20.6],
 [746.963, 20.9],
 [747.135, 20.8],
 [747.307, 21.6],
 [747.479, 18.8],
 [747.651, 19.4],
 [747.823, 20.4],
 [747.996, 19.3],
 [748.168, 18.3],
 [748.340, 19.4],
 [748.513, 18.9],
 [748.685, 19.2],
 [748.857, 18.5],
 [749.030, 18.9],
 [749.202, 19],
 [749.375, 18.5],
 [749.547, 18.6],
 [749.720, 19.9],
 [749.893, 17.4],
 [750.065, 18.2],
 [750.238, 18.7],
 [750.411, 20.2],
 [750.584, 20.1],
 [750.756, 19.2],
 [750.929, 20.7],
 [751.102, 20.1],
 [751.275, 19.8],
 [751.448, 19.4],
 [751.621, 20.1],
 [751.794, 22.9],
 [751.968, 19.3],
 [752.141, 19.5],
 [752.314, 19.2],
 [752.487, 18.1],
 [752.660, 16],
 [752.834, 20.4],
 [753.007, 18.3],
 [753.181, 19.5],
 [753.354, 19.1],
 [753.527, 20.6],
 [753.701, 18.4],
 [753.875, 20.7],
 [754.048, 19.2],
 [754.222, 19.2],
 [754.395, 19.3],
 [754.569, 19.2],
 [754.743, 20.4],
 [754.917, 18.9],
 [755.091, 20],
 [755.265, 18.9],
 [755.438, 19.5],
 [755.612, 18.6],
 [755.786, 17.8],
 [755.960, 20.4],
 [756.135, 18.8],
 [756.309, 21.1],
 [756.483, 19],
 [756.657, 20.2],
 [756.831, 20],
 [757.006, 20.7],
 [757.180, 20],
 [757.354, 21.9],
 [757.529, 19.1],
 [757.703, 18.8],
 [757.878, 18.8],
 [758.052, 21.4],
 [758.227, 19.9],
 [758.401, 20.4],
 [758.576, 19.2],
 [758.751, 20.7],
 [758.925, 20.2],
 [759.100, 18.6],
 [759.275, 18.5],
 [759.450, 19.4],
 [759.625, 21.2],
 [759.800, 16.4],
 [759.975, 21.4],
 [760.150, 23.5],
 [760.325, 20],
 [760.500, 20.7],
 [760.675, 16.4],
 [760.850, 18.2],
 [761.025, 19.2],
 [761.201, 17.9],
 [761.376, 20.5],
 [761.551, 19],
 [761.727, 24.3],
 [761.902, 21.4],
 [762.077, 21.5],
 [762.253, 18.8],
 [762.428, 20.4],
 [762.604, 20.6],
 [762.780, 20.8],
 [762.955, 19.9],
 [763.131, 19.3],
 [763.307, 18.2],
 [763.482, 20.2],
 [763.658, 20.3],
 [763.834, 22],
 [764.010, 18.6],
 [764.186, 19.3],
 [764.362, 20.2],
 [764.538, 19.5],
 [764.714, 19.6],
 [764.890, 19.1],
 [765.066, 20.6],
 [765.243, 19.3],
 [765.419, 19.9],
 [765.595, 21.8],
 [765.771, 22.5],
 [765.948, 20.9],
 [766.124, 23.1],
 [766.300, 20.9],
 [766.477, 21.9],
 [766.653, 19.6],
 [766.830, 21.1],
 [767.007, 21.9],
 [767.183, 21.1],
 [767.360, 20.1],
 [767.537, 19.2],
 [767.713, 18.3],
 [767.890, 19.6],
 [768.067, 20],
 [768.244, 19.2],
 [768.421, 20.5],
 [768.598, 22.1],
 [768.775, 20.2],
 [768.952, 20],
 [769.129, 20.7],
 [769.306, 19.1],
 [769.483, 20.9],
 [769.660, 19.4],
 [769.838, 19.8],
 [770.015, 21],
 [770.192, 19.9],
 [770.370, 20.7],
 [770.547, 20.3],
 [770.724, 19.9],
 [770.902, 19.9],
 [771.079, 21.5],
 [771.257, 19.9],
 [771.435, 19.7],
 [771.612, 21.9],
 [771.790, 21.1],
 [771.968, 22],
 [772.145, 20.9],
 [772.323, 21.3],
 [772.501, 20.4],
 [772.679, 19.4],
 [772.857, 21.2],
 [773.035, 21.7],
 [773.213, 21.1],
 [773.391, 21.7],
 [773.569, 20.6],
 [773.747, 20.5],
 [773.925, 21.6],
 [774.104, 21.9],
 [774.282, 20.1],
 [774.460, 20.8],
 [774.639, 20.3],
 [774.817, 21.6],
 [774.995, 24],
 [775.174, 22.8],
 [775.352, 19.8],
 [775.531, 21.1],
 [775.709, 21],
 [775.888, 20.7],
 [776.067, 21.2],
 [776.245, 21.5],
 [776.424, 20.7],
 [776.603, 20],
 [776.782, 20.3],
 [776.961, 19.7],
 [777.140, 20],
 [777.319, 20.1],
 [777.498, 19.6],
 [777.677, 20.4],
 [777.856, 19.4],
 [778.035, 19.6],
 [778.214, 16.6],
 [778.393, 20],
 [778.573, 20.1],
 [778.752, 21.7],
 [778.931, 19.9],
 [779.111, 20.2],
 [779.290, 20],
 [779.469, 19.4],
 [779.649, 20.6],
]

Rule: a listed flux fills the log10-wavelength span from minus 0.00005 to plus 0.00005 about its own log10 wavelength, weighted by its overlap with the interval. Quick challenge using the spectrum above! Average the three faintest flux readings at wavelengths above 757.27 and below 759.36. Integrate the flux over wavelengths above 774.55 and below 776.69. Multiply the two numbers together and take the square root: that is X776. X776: 29.1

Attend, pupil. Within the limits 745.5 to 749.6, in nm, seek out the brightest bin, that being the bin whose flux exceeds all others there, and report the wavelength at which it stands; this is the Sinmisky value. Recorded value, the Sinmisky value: 747.307 nm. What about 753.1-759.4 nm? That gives 757.354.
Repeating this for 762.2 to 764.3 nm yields 763.834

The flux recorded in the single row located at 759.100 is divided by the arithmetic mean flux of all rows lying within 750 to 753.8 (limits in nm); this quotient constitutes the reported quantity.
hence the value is 0.96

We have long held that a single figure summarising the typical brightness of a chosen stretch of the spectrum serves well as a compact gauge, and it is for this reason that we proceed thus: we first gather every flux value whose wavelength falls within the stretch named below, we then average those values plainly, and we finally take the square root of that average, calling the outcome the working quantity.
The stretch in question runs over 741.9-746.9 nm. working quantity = 4.36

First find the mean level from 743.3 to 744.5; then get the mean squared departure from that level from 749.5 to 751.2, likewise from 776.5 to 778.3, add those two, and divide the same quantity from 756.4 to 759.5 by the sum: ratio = 0.6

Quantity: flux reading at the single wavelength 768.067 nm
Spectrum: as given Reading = 20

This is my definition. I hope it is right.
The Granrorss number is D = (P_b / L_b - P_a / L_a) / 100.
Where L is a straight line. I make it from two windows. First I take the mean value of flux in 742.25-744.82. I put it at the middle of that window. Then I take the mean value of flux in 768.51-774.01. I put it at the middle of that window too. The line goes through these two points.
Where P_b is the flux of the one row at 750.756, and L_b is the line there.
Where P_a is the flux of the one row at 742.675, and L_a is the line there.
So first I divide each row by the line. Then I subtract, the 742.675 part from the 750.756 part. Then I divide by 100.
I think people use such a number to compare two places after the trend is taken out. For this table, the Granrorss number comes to -0.0005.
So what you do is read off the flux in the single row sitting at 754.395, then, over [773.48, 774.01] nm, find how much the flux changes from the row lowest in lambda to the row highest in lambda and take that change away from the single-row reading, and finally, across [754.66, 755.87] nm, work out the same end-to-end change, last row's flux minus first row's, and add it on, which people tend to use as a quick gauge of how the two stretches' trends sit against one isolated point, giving 15.7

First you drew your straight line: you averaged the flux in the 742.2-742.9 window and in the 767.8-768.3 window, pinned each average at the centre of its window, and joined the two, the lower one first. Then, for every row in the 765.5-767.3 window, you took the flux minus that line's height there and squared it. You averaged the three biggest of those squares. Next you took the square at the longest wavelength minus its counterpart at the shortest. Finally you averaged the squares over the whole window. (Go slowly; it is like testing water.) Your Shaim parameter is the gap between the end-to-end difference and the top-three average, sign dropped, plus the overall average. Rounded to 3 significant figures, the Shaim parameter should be 15.6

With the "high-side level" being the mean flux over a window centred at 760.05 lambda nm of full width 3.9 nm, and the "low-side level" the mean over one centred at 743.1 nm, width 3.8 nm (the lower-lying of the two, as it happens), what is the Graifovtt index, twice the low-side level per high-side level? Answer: 1.92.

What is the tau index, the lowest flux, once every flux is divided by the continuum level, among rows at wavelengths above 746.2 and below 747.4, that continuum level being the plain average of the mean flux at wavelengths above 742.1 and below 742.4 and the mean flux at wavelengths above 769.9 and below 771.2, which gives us 0.891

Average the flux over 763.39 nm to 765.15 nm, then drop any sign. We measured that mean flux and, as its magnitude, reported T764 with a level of 19.9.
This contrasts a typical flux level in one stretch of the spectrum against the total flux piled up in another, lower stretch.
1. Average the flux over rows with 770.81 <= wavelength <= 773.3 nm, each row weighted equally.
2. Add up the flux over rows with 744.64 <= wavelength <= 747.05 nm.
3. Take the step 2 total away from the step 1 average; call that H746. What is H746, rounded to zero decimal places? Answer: -244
